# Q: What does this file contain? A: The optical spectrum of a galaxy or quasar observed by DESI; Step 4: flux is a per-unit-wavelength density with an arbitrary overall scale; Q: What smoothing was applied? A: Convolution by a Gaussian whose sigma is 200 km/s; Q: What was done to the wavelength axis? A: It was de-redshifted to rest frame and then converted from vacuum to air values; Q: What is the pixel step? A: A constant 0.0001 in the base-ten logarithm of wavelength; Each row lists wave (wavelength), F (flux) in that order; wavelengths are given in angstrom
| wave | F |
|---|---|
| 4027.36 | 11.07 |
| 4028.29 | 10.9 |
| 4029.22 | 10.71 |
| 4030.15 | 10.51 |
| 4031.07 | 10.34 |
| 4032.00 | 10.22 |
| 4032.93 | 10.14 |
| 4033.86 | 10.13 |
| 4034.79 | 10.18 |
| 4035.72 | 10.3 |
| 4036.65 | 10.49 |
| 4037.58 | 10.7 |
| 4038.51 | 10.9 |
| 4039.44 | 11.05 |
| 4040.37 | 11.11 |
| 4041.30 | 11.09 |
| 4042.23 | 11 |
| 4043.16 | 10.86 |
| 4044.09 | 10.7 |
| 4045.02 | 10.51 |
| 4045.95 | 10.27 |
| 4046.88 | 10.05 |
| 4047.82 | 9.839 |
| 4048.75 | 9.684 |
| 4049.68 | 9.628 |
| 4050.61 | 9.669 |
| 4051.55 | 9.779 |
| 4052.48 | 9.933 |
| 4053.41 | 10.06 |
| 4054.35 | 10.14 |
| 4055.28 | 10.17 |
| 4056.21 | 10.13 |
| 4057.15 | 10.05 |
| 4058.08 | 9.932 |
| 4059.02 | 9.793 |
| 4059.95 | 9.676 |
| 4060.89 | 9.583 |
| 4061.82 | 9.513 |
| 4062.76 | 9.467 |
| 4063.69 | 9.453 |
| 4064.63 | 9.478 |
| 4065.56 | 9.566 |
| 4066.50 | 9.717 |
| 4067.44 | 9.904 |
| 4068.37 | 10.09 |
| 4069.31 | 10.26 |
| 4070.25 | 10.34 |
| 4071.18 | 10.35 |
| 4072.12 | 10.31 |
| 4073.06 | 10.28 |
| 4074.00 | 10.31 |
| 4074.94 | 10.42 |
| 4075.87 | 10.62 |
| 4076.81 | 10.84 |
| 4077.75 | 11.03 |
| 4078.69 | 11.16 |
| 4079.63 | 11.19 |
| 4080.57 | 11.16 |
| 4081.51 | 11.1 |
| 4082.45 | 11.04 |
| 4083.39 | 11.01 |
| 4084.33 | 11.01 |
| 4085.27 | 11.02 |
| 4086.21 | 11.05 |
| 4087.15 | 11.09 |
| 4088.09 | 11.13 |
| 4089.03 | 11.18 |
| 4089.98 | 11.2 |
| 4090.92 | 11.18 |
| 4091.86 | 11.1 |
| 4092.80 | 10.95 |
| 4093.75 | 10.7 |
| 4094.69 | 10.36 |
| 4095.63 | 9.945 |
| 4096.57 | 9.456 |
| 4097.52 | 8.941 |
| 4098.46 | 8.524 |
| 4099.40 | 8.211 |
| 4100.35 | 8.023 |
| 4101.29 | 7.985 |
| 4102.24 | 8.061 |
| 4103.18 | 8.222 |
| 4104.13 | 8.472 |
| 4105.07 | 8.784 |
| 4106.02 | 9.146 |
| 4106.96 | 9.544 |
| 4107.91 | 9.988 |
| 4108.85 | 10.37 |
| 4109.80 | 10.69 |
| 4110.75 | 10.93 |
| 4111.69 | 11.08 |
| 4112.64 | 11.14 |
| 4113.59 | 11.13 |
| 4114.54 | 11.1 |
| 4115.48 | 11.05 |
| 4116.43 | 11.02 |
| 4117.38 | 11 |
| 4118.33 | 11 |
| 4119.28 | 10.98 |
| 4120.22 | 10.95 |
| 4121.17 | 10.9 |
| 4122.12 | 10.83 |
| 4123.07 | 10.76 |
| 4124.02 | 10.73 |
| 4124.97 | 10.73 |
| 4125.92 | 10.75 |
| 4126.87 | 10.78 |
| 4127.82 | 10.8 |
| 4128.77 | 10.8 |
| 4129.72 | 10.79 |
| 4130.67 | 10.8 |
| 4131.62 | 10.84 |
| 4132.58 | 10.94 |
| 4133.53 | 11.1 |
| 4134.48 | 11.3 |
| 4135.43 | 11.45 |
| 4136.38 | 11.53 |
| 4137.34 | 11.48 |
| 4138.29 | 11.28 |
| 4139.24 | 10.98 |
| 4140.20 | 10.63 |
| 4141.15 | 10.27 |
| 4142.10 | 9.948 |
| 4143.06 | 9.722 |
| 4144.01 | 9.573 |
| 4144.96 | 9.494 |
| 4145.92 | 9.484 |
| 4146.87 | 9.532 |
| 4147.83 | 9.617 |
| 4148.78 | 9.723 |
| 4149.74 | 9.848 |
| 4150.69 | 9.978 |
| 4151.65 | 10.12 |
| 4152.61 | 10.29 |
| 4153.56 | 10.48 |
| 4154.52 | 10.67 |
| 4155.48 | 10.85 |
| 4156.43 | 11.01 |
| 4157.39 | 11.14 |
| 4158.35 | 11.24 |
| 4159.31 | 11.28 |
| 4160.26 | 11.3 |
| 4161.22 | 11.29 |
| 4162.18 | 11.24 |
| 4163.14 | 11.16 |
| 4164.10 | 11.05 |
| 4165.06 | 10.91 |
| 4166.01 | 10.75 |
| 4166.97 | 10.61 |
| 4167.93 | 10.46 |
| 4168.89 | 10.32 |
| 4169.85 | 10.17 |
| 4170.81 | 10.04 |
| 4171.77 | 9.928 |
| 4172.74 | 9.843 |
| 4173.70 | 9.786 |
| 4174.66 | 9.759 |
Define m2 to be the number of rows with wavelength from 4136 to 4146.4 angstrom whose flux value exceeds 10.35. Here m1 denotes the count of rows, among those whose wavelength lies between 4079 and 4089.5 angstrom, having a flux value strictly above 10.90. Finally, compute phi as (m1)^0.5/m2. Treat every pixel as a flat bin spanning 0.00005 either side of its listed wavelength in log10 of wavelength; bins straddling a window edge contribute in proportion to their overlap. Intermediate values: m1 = 11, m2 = 5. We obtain 0.66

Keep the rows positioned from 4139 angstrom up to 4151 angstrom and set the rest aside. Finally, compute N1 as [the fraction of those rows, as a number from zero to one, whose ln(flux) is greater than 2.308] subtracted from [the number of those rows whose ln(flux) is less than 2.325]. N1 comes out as 9.8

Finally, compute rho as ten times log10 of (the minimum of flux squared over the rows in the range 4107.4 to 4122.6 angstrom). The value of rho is 20.0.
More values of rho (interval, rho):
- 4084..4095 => 20.3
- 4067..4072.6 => 19.9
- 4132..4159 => 19.5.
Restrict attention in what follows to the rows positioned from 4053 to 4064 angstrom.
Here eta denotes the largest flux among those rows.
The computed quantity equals 10.17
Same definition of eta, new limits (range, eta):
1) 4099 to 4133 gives 11.14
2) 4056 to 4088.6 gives 11.19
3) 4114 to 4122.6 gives 11.1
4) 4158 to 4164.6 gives 11.3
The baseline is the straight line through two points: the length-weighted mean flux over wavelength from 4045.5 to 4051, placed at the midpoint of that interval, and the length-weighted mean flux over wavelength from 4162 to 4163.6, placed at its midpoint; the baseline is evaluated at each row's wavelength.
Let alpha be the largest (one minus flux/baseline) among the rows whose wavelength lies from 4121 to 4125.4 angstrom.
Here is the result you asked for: 0.00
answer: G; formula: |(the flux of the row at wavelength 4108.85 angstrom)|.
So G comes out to 10.4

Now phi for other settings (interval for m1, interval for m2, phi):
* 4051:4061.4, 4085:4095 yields 0.00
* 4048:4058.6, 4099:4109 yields 0.00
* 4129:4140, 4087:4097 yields 0.31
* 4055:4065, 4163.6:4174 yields 0.00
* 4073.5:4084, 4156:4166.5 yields 0.24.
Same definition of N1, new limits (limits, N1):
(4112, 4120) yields -1.0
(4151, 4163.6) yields 0.0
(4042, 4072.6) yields 23.6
